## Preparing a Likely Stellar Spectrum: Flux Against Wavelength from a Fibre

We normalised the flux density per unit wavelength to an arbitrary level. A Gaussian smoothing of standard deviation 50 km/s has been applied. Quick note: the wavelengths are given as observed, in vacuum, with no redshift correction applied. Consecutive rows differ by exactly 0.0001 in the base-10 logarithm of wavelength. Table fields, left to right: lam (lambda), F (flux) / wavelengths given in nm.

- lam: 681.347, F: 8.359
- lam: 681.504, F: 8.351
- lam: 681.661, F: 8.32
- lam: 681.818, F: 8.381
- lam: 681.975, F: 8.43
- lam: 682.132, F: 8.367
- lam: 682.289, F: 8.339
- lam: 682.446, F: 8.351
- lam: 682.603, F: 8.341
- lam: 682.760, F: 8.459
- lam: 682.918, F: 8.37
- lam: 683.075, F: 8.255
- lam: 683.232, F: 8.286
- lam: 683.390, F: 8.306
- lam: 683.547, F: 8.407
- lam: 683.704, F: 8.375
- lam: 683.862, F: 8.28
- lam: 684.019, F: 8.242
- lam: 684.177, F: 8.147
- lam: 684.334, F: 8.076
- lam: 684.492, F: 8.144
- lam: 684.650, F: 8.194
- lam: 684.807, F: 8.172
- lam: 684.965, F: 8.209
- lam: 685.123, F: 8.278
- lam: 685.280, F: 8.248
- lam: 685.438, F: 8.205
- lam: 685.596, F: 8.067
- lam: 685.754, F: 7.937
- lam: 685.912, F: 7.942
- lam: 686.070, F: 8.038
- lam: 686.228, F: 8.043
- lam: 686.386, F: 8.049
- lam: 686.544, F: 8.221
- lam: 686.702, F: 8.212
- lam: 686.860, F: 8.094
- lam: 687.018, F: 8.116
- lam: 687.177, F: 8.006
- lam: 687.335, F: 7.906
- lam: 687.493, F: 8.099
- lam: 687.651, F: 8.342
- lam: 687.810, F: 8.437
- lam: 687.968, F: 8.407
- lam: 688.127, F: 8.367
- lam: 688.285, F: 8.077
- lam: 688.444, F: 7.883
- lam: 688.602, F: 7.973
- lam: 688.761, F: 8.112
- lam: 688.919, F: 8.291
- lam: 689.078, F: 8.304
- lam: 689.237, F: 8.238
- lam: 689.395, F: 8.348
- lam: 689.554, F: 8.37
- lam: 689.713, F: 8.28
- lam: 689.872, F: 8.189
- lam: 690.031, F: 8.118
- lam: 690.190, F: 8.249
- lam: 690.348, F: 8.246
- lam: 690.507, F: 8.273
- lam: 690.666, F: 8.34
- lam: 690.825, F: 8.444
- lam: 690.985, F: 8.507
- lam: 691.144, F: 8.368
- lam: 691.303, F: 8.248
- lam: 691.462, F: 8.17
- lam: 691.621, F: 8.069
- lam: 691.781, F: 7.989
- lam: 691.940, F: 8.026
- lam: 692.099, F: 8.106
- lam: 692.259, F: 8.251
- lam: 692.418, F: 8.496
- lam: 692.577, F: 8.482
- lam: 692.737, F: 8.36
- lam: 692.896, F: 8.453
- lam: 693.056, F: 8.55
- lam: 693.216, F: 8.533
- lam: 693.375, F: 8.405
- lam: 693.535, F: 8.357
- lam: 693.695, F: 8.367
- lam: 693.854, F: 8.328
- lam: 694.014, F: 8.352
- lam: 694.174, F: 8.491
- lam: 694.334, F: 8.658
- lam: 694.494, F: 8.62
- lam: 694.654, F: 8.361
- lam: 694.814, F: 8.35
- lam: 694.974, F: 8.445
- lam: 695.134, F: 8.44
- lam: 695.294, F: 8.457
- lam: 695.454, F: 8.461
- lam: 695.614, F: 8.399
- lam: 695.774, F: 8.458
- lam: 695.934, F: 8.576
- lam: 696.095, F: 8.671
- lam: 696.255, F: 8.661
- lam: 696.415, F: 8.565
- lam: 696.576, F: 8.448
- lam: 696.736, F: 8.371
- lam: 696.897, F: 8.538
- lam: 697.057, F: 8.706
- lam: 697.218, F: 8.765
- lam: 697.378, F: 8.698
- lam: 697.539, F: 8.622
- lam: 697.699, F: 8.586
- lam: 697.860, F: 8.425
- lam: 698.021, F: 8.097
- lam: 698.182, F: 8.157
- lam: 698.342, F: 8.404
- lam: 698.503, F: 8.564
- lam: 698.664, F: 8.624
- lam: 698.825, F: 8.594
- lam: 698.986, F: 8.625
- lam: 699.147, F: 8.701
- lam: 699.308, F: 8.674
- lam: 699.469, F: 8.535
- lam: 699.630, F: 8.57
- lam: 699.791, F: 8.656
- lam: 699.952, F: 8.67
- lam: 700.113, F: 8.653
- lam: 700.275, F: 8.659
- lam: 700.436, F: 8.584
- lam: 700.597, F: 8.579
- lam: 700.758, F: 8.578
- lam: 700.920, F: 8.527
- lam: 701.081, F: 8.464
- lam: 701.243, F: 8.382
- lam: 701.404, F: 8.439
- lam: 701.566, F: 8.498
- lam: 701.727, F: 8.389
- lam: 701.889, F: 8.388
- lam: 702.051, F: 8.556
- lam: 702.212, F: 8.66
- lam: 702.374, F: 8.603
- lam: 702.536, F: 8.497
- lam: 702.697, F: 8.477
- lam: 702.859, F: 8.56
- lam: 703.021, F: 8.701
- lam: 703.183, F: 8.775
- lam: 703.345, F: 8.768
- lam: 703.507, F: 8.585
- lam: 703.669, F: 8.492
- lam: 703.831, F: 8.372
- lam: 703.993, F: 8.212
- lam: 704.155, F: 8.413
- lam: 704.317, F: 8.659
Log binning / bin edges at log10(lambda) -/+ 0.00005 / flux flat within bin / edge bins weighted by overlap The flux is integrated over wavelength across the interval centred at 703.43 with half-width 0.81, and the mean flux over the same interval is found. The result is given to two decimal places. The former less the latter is 5.29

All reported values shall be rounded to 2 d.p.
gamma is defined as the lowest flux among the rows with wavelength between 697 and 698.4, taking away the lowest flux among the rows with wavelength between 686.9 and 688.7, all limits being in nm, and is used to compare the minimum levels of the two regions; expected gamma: 0.21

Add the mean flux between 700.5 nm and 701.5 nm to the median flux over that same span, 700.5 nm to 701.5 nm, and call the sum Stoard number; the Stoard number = 17.0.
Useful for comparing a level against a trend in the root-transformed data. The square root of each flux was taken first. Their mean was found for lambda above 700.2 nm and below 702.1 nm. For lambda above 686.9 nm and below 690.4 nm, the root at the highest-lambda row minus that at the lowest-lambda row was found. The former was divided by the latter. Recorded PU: 128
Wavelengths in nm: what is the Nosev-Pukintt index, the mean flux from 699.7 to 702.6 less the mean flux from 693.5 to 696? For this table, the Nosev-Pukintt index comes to 0.10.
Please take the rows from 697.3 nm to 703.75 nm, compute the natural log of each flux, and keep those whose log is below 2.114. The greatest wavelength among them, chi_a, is 698.182 nm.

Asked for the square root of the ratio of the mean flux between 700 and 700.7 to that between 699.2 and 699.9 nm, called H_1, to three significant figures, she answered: 1.00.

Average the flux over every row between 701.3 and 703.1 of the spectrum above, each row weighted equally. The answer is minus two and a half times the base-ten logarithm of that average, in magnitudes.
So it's -2.33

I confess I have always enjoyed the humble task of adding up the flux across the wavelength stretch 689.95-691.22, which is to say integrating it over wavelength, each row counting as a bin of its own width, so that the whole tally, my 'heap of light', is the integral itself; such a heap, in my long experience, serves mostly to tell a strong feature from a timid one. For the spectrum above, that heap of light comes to 11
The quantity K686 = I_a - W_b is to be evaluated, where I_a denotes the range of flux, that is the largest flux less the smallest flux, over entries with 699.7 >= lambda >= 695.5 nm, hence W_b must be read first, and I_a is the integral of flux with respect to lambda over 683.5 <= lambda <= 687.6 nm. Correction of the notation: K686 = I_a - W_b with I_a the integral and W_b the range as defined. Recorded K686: 32.7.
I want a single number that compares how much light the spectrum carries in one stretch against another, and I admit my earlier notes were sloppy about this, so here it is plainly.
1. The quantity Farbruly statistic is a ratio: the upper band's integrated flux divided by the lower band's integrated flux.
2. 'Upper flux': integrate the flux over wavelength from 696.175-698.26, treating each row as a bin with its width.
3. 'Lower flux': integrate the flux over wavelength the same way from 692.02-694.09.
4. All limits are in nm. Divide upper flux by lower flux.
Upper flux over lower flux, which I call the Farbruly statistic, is 1.02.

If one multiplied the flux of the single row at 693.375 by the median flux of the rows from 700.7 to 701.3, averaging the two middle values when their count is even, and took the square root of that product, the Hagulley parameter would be 8.45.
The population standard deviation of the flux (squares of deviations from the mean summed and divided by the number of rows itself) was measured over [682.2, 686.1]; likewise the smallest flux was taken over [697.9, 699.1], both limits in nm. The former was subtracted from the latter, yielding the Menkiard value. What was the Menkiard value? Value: 7.96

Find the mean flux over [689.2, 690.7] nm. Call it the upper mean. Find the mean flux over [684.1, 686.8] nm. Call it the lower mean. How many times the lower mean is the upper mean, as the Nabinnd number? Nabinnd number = 1.02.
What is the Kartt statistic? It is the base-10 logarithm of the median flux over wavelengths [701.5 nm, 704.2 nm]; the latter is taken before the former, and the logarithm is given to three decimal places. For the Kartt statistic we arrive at 0.929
